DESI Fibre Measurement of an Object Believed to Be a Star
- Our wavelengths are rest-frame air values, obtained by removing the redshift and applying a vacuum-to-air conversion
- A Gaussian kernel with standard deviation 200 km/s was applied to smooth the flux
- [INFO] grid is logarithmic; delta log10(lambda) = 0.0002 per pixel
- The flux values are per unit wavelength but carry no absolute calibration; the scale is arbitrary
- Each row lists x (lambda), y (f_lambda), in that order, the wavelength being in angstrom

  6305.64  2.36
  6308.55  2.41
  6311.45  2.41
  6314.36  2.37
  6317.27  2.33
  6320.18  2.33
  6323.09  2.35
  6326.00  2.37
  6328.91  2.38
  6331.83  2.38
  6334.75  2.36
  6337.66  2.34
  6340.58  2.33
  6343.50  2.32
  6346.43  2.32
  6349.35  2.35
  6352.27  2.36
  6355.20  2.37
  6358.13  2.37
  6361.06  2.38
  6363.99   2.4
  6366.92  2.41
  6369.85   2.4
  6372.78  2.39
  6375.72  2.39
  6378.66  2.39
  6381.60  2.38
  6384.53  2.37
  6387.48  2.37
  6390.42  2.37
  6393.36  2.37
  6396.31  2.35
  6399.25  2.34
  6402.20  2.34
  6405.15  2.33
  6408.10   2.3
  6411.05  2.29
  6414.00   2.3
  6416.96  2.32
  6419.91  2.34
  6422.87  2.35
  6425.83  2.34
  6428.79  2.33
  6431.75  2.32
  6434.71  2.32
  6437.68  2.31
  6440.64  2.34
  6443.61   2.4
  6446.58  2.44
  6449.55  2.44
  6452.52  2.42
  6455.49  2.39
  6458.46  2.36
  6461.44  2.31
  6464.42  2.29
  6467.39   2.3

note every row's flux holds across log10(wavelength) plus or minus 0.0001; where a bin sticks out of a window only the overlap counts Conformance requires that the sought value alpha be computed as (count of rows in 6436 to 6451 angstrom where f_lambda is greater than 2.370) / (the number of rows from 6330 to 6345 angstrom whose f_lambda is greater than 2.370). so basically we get 3.0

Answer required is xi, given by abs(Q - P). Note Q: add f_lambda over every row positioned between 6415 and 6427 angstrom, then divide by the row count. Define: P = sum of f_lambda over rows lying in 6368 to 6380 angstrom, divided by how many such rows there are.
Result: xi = 0.055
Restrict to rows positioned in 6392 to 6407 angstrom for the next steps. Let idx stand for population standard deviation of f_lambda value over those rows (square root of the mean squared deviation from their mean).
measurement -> 0.0136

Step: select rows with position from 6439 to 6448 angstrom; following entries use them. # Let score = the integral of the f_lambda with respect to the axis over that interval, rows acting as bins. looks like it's 21.5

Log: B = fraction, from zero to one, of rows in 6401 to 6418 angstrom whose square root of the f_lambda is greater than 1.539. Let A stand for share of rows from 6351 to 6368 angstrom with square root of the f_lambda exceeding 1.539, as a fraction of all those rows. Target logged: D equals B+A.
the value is 0.8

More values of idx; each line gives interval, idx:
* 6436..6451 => 0.0528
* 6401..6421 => 0.0191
